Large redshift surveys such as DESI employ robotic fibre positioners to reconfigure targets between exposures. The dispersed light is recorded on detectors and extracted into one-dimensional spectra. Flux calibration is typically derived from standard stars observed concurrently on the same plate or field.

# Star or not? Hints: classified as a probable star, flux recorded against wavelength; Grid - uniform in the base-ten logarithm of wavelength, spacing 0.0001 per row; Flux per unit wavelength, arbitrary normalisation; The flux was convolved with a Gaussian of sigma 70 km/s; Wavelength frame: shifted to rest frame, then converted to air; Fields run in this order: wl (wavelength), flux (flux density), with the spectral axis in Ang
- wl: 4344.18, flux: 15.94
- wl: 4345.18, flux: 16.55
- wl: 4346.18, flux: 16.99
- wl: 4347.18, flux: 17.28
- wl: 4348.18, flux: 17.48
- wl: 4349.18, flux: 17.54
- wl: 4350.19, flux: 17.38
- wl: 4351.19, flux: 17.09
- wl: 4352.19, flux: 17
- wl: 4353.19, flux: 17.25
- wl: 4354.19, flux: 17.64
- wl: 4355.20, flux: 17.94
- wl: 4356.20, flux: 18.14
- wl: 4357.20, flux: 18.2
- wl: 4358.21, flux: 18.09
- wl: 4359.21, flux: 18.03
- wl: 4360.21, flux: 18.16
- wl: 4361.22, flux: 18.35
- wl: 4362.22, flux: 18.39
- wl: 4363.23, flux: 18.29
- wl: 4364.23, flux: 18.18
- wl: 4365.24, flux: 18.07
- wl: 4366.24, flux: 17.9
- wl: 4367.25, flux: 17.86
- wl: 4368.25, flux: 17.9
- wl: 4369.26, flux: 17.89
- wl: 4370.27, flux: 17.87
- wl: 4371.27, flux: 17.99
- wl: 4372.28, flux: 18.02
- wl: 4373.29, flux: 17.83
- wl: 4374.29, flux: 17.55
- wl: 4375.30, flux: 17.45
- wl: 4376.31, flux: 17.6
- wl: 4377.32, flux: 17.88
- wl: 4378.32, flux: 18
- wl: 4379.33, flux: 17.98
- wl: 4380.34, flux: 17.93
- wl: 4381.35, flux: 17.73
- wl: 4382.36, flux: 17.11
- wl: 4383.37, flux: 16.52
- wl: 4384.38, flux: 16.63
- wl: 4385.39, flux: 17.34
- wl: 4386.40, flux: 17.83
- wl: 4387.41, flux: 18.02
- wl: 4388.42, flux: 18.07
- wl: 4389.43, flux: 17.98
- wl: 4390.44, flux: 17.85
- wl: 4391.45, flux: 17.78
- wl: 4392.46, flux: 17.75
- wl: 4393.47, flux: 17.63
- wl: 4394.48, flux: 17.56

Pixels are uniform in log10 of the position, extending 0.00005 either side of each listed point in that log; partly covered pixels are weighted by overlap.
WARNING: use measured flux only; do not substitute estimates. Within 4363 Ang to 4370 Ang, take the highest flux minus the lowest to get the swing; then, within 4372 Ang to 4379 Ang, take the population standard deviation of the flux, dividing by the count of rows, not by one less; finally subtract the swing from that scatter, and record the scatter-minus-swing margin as -0.22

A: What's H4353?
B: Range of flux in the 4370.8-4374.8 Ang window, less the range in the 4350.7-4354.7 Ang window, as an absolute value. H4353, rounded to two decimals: 0.17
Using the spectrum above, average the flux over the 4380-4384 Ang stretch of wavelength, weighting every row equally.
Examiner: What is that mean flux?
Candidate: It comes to 17.3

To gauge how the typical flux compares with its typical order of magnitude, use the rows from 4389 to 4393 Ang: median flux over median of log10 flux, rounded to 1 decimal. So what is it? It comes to 14.2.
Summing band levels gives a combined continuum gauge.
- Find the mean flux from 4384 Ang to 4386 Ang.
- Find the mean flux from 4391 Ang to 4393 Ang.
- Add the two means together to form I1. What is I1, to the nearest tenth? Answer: 34.8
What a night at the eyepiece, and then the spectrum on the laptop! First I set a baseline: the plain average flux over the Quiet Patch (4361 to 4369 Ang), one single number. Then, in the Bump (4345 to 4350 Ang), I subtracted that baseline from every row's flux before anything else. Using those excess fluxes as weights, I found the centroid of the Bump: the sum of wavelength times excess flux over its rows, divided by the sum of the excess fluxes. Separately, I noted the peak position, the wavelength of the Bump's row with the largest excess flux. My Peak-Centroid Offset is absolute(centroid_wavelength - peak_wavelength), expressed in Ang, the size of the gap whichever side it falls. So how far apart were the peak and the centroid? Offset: 2.5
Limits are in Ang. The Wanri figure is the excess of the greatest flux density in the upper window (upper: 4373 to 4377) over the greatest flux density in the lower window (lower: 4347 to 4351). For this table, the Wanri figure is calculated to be 0.29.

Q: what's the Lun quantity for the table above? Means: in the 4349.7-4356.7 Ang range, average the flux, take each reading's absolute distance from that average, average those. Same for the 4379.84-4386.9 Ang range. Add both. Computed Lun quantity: 0.82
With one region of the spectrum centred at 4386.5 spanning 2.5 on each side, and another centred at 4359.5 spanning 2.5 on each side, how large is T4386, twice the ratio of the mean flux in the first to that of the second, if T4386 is 1.94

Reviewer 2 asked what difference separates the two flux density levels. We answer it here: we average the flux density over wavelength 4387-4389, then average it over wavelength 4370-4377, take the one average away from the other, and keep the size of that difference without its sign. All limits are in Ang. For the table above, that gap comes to 0.29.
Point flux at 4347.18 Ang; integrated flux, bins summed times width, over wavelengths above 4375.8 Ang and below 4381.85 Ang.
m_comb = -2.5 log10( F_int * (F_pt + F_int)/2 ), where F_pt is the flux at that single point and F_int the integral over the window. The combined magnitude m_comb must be -9.58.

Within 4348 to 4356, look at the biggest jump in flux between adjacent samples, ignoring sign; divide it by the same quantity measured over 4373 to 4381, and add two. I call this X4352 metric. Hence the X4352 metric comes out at 3.4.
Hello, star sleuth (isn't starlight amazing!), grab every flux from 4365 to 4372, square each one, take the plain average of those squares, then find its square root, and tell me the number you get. 17.9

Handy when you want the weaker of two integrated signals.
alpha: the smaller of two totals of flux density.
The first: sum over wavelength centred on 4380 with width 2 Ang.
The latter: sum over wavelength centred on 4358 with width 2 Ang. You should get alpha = 35.9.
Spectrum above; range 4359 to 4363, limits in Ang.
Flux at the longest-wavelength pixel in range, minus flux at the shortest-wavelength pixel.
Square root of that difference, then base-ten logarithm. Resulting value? -0.22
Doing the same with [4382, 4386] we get -0.32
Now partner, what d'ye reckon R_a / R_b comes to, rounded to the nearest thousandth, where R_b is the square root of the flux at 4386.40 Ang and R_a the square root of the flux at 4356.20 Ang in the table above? 1.009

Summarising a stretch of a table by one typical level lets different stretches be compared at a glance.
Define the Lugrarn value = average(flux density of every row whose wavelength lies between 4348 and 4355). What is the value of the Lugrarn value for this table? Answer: 17.3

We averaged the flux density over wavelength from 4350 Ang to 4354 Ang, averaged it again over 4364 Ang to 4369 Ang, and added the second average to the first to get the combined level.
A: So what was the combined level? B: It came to 35.2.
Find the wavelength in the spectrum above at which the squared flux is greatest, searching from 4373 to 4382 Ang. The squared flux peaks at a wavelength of 4378.32 Ang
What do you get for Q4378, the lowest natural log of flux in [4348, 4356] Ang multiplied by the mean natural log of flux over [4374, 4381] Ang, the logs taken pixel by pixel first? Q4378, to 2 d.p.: 8.15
